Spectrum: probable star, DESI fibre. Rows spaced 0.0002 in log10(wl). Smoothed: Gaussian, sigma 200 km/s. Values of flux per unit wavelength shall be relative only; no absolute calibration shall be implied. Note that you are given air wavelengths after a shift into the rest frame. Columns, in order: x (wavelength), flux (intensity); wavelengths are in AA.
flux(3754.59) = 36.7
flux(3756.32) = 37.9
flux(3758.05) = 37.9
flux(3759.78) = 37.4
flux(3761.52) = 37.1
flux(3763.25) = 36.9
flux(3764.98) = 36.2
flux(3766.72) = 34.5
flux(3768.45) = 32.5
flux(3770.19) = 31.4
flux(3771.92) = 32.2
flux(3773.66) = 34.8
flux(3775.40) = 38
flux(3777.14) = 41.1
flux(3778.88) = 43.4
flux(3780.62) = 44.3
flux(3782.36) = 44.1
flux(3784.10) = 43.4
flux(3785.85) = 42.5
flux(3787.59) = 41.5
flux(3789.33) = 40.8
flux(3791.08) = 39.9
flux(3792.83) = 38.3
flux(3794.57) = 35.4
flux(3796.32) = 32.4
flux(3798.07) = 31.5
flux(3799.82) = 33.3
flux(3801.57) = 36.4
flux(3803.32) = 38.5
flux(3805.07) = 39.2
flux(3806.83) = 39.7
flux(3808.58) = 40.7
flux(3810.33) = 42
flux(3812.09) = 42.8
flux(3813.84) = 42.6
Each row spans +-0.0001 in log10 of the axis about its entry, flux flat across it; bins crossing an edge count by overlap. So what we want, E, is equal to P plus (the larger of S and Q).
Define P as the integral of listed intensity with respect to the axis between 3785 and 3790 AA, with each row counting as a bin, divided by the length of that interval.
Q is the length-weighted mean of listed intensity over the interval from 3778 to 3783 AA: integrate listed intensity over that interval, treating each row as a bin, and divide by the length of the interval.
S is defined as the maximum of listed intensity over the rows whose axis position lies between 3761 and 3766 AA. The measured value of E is 86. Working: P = 41.7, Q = 43.9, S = 37.1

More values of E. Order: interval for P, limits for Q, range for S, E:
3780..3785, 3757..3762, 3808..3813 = 87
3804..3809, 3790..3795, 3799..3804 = 78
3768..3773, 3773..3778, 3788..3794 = 73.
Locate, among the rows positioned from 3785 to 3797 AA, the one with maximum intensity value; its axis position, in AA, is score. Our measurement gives 3785.85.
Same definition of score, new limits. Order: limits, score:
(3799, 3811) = 3810.33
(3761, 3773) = 3761.52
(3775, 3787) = 3780.62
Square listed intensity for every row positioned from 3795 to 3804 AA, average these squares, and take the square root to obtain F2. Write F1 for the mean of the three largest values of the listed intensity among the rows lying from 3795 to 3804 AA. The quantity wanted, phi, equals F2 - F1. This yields -1.5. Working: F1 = 36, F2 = 34.5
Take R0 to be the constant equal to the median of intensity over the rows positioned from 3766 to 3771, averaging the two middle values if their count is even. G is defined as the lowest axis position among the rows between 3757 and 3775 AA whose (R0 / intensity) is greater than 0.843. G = 3758.05 AA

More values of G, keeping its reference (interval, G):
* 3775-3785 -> 3775.40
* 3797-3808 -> 3798.07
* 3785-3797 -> 3792.83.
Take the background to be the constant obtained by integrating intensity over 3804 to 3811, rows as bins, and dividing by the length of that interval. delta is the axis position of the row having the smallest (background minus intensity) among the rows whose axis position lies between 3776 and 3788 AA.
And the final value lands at 3780.62 AA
